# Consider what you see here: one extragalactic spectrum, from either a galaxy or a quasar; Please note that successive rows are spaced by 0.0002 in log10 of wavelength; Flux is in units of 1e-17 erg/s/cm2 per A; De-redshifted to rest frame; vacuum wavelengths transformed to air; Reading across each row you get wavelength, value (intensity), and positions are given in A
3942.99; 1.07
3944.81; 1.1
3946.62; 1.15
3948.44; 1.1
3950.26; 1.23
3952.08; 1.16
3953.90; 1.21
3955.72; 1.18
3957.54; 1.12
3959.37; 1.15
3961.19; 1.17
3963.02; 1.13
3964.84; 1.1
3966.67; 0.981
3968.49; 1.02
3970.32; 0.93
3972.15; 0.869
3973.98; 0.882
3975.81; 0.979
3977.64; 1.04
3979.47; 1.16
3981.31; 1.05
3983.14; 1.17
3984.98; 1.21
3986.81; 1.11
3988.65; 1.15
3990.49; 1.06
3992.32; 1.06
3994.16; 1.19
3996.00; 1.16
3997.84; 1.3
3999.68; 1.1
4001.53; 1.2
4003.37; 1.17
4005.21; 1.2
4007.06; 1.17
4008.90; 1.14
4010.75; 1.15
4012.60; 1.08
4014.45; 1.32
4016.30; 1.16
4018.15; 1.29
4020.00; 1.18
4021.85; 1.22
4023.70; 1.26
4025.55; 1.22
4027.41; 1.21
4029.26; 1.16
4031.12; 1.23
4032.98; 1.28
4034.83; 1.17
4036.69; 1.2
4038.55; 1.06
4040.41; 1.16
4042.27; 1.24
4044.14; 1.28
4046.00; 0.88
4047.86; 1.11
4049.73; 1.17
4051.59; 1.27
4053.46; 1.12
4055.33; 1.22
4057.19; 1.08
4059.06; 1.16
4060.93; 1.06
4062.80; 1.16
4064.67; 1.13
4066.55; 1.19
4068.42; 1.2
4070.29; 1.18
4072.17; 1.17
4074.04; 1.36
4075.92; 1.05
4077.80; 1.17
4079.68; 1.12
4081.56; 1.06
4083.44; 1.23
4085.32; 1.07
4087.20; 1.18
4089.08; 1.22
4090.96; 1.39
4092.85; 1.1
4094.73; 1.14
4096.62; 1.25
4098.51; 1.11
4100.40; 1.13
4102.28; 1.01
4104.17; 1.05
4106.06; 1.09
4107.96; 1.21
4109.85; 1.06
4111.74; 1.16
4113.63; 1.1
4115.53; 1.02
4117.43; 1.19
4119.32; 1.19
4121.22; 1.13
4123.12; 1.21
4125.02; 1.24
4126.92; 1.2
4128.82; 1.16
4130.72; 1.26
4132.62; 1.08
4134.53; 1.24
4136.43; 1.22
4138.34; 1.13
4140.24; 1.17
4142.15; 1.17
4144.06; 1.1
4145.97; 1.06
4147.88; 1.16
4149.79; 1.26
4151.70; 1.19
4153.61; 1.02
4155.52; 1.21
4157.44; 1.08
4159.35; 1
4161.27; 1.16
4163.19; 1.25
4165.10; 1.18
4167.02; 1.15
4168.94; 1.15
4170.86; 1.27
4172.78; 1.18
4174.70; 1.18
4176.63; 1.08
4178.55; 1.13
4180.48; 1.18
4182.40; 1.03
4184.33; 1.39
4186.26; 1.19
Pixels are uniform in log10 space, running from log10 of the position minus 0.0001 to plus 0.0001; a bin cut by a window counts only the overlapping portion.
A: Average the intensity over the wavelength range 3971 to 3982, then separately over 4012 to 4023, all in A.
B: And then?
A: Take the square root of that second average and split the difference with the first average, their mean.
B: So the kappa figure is 1.05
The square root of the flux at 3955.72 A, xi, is 1.09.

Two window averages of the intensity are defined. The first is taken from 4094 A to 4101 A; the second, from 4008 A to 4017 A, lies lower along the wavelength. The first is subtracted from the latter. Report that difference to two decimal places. 0.01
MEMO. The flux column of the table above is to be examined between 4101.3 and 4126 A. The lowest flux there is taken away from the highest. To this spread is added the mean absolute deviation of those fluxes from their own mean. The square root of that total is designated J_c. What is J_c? 0.55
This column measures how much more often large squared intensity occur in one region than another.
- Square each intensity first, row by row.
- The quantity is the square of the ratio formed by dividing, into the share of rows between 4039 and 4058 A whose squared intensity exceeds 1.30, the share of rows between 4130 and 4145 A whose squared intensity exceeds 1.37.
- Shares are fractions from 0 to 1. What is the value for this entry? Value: 2.6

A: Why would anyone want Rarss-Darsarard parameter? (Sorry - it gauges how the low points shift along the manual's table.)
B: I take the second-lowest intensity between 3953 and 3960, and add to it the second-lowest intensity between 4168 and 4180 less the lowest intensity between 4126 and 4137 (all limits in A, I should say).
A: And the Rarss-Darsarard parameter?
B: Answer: 1.20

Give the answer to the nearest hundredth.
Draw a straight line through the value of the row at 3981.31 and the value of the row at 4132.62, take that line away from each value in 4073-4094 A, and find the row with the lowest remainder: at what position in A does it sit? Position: 4075.92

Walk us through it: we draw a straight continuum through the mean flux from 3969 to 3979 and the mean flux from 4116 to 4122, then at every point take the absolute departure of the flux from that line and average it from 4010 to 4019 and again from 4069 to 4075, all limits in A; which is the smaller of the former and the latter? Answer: 0.14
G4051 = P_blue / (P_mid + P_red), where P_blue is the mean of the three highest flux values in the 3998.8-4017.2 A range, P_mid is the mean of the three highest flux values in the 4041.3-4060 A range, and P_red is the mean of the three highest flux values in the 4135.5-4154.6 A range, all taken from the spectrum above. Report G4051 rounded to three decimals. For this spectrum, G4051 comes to 0.499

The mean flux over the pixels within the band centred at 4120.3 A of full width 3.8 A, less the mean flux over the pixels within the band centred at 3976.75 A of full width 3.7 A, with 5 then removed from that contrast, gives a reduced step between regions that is -4.85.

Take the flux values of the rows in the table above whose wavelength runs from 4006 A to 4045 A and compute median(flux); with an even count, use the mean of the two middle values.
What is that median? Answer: 1.20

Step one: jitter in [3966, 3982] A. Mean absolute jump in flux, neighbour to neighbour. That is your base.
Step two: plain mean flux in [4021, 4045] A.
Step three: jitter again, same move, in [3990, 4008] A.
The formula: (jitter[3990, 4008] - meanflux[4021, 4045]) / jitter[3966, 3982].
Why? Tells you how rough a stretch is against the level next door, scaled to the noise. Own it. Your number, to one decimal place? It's -15.3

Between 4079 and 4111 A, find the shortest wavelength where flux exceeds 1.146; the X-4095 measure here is 4083.44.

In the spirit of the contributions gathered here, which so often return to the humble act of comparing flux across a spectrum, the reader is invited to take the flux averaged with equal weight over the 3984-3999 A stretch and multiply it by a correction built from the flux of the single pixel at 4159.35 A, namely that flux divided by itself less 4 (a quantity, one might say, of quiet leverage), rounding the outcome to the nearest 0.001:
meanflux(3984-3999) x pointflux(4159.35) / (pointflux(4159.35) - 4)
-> -0.385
